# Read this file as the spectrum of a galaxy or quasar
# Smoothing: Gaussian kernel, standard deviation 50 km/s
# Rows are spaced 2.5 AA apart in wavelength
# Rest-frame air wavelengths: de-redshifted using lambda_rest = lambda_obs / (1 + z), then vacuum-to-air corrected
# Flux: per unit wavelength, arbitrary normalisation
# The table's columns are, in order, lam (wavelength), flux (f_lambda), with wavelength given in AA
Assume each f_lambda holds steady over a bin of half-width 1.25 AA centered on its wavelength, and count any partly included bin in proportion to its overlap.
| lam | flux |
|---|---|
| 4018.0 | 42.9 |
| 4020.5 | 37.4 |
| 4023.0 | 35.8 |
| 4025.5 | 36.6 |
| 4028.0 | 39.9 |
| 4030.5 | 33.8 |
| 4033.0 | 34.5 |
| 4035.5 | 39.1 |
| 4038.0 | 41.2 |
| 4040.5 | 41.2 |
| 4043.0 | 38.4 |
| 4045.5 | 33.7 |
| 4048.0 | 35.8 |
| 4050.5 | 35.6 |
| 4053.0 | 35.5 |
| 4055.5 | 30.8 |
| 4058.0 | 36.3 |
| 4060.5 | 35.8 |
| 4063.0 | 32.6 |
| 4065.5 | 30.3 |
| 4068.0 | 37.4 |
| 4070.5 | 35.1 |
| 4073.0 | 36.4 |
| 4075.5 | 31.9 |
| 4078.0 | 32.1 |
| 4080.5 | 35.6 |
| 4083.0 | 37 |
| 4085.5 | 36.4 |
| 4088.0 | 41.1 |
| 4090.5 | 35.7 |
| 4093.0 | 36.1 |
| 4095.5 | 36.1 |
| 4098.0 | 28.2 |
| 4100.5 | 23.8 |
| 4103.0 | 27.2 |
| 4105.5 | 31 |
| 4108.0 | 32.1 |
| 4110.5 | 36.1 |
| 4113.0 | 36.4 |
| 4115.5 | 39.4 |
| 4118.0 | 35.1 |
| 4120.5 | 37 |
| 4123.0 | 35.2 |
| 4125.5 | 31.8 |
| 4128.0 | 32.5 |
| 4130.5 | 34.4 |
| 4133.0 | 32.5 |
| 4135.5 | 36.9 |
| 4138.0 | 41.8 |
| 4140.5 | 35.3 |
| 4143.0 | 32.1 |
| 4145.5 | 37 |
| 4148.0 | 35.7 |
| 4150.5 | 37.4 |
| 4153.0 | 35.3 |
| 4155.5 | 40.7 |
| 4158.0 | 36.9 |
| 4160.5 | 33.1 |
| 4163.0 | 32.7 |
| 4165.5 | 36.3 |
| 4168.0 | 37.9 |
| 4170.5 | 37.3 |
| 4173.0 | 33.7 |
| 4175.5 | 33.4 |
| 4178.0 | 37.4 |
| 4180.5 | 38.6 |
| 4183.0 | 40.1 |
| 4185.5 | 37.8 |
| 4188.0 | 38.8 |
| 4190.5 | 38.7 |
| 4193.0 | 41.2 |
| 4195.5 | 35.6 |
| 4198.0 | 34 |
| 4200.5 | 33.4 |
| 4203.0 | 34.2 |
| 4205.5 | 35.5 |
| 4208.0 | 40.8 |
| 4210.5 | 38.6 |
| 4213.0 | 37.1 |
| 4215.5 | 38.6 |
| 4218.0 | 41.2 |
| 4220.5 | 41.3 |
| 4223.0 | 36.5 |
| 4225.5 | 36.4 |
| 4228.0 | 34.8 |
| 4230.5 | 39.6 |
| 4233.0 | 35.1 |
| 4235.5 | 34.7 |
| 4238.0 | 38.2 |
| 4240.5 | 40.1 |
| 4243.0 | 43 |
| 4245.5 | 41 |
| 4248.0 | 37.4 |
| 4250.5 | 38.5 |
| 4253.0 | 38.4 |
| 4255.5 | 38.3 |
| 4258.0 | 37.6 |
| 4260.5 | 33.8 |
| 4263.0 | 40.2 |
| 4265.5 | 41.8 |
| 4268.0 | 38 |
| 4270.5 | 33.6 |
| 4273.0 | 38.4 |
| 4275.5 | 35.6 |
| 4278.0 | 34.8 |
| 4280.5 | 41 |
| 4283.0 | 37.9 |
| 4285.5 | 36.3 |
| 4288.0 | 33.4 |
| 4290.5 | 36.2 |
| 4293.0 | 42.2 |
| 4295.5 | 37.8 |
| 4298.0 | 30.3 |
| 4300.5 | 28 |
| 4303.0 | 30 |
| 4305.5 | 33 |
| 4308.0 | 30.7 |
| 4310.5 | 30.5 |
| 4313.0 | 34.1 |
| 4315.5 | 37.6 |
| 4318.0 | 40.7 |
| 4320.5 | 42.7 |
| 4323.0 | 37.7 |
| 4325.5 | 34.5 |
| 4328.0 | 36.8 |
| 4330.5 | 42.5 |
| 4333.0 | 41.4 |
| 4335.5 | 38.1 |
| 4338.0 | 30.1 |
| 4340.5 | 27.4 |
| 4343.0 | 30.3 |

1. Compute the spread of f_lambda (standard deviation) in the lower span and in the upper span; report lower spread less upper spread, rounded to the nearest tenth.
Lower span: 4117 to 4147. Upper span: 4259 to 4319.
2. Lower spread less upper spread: -1.2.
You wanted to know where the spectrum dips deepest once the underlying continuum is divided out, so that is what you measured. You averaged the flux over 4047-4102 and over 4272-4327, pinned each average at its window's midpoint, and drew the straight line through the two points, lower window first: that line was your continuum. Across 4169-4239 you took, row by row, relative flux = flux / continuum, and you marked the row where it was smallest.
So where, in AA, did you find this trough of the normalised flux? 4200.5 AA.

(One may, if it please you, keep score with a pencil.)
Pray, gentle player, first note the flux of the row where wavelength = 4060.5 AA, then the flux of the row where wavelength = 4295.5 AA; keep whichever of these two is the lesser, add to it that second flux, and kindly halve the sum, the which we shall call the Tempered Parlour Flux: 36.8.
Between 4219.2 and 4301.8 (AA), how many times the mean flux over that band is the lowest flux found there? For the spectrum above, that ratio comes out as 0.75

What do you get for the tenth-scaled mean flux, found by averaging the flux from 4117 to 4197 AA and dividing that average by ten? 3.63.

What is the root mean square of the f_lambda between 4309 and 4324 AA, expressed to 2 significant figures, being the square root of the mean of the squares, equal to 37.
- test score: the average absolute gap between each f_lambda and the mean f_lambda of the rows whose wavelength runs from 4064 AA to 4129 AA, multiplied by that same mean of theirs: 106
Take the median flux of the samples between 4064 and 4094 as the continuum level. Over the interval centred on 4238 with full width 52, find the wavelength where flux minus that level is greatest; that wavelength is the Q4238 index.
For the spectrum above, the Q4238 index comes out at 4243.0 AA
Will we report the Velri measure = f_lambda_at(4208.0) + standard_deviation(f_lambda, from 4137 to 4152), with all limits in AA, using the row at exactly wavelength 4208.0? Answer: 44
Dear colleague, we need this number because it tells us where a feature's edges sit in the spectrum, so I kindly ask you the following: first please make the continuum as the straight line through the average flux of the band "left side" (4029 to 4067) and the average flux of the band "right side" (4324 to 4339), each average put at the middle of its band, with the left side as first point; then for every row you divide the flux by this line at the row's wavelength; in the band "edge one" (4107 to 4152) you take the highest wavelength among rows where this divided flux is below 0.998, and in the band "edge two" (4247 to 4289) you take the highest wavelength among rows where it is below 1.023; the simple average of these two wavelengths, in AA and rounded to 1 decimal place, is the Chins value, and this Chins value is 4218.0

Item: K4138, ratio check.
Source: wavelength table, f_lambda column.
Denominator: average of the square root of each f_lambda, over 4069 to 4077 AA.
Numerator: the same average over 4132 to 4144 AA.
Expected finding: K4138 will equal 1.02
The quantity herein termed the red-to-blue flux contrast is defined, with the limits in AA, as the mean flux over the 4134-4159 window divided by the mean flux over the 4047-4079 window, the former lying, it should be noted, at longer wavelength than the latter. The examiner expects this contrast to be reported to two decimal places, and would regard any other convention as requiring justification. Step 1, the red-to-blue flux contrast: 1.08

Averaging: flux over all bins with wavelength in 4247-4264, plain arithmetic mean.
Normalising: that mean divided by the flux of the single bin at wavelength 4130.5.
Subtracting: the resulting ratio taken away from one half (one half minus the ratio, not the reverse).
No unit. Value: -0.60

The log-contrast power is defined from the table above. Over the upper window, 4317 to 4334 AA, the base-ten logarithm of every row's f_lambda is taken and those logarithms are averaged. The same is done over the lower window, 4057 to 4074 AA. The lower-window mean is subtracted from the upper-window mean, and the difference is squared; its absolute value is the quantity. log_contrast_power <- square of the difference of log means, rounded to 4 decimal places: 0.0029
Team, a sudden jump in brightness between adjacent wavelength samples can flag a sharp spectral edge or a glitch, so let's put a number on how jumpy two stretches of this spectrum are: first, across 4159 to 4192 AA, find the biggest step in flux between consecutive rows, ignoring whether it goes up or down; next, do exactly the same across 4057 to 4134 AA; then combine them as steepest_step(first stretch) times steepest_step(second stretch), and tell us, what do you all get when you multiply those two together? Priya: 31.6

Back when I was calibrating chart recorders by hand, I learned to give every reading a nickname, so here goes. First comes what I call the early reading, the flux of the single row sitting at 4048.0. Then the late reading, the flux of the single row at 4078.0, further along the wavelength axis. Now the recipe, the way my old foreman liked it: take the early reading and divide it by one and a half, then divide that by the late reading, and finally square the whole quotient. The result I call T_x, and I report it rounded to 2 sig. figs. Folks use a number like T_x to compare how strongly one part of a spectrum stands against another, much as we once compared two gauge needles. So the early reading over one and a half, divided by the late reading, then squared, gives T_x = 0.55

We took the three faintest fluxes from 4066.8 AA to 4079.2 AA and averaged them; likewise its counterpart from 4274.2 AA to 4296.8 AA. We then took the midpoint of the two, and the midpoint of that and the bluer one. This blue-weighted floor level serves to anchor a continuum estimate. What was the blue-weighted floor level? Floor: 33.4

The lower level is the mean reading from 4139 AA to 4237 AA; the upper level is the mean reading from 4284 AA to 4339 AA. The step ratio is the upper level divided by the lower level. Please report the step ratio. 0.97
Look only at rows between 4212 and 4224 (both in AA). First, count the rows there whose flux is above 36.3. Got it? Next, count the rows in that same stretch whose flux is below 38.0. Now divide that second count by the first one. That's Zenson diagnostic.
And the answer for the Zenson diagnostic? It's 0.40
